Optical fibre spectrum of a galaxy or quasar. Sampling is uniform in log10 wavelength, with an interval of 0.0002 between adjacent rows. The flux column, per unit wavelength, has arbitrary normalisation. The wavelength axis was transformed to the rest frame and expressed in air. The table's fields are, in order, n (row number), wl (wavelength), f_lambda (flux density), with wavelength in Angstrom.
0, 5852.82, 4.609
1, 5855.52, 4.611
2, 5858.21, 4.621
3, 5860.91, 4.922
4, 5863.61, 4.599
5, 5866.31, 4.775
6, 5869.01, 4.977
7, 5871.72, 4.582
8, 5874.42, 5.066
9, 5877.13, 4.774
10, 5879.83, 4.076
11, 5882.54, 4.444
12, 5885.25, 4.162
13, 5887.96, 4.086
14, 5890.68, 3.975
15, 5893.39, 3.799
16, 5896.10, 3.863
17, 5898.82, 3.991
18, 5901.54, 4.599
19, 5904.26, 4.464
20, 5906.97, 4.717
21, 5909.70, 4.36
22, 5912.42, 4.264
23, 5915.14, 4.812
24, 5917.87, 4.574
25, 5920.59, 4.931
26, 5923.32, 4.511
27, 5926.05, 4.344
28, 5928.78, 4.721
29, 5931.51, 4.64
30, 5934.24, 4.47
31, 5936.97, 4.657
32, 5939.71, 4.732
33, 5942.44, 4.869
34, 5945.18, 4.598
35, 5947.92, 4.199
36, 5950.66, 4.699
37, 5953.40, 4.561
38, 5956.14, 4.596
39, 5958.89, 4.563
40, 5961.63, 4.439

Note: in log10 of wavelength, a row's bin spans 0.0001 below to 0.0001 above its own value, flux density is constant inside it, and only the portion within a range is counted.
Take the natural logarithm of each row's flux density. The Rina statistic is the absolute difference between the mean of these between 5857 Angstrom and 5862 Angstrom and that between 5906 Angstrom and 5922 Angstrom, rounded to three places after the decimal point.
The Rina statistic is 0.035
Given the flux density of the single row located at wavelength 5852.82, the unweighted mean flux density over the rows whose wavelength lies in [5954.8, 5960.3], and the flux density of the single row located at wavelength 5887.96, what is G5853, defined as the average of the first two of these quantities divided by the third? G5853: 1.12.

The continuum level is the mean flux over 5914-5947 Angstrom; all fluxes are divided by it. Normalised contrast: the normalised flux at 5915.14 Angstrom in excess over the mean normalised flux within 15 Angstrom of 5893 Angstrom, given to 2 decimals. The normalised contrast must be 0.13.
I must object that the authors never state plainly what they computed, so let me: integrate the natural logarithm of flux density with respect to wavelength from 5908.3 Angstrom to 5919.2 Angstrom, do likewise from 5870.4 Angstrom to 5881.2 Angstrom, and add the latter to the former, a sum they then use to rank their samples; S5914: 33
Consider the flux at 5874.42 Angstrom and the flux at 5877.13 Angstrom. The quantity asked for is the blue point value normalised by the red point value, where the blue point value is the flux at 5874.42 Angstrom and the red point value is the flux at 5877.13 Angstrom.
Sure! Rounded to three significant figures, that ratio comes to 1.06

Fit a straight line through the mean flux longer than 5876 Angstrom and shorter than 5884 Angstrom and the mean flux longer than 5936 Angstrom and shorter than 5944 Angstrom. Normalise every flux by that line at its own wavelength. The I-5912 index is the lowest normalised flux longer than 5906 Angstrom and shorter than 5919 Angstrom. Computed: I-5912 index 0.93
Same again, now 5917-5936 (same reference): 0.93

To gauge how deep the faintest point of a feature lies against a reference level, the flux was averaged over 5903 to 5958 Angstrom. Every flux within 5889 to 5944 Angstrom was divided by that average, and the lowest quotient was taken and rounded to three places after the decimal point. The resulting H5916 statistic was 0.828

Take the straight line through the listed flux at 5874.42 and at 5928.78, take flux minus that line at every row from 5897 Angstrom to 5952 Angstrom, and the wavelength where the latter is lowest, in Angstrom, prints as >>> 5898.82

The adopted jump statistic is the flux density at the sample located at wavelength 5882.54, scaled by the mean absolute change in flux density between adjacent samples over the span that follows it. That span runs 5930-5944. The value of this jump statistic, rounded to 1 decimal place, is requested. 31.2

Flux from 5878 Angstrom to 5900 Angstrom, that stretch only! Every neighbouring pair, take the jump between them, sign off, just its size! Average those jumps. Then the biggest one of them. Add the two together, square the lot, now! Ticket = 0.29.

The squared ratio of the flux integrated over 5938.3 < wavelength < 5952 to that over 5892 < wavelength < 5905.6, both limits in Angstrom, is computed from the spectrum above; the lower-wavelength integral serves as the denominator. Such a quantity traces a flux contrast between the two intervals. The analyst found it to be 1.26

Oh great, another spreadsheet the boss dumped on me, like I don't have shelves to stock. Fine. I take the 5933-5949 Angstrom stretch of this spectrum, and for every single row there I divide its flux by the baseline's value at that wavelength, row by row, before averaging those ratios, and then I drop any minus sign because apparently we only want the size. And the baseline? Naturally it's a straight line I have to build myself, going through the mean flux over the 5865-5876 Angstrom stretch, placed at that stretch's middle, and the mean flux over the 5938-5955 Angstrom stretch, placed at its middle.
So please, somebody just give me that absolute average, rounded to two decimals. 0.99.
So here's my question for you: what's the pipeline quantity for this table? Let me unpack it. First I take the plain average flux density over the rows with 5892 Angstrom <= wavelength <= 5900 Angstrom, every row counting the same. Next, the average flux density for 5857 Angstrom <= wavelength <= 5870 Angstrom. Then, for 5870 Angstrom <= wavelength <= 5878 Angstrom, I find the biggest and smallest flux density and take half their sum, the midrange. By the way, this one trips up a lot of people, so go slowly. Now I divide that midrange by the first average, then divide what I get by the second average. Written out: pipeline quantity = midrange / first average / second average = 0.26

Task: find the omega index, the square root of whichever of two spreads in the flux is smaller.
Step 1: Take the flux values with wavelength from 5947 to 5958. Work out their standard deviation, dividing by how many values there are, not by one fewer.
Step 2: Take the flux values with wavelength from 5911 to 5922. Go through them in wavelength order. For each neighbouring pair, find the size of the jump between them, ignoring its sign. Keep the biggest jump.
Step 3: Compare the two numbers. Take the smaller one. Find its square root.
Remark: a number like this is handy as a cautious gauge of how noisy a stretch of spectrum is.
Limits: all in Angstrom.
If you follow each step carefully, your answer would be 0.43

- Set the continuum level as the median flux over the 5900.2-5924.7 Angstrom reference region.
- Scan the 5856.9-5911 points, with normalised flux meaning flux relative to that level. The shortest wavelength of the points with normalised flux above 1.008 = 5858.21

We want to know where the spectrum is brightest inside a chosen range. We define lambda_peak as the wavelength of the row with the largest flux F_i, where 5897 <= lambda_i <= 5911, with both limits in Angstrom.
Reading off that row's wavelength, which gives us 5906.97 Angstrom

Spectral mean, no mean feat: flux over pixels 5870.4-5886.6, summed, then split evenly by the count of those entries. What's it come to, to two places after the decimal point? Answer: 4.52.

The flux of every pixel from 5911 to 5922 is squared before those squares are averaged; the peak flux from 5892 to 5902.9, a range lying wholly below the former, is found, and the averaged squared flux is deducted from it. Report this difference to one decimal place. -17.0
